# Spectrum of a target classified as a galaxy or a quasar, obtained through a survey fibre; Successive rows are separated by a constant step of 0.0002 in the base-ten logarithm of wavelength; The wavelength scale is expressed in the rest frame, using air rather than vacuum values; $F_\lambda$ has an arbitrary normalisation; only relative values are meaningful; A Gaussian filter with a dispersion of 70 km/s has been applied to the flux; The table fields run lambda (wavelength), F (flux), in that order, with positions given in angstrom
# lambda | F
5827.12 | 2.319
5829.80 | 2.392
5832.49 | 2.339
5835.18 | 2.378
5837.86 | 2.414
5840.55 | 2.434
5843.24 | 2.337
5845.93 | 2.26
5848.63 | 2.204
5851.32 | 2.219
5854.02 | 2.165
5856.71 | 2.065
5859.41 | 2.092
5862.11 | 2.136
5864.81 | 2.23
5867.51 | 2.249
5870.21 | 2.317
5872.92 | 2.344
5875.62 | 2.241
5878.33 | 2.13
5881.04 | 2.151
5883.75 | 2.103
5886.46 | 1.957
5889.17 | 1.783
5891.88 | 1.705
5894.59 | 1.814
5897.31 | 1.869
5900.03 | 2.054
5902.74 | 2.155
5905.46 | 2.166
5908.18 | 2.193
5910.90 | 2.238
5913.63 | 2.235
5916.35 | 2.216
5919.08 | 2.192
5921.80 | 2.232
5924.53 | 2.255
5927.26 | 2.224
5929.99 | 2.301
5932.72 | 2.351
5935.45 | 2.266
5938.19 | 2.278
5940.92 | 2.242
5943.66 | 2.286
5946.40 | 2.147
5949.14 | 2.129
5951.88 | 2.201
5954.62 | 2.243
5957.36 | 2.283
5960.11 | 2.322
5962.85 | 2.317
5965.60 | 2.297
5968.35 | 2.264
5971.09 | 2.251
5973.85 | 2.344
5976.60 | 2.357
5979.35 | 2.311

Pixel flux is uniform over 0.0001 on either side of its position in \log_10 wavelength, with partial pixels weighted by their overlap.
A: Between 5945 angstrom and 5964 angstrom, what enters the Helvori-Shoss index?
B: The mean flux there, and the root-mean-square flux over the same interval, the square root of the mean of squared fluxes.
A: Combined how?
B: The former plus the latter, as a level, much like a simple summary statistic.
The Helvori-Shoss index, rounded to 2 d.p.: 4.47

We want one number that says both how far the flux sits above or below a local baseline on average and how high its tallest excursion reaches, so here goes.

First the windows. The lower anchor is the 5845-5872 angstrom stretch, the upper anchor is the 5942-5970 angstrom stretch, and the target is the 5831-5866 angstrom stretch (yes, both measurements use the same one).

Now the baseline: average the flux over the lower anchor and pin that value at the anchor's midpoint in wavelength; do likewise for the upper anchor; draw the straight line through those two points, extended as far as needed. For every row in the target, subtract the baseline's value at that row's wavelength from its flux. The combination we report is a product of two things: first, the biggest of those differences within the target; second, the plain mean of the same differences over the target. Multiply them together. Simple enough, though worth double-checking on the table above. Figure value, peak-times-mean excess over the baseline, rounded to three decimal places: 0.016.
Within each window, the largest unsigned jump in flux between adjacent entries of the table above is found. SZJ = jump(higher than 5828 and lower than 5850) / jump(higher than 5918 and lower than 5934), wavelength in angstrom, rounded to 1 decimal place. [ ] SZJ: 1.3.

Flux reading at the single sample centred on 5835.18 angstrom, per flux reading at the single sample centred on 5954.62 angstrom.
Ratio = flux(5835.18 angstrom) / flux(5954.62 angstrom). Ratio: 1.06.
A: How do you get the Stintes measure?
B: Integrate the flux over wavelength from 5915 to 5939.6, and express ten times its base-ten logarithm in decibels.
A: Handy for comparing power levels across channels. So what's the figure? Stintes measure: 17.4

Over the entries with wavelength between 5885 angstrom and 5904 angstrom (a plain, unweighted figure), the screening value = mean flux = 1.91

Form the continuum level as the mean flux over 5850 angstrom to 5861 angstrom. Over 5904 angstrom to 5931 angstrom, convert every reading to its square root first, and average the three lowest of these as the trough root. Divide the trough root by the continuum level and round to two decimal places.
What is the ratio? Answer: 0.69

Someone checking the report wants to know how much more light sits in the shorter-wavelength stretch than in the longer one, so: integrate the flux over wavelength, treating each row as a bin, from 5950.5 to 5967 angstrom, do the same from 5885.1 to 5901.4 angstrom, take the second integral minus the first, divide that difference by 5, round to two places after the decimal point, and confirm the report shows -1.43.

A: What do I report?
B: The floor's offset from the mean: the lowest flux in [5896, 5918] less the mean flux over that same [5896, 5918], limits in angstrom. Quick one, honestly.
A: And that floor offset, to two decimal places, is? -0.27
